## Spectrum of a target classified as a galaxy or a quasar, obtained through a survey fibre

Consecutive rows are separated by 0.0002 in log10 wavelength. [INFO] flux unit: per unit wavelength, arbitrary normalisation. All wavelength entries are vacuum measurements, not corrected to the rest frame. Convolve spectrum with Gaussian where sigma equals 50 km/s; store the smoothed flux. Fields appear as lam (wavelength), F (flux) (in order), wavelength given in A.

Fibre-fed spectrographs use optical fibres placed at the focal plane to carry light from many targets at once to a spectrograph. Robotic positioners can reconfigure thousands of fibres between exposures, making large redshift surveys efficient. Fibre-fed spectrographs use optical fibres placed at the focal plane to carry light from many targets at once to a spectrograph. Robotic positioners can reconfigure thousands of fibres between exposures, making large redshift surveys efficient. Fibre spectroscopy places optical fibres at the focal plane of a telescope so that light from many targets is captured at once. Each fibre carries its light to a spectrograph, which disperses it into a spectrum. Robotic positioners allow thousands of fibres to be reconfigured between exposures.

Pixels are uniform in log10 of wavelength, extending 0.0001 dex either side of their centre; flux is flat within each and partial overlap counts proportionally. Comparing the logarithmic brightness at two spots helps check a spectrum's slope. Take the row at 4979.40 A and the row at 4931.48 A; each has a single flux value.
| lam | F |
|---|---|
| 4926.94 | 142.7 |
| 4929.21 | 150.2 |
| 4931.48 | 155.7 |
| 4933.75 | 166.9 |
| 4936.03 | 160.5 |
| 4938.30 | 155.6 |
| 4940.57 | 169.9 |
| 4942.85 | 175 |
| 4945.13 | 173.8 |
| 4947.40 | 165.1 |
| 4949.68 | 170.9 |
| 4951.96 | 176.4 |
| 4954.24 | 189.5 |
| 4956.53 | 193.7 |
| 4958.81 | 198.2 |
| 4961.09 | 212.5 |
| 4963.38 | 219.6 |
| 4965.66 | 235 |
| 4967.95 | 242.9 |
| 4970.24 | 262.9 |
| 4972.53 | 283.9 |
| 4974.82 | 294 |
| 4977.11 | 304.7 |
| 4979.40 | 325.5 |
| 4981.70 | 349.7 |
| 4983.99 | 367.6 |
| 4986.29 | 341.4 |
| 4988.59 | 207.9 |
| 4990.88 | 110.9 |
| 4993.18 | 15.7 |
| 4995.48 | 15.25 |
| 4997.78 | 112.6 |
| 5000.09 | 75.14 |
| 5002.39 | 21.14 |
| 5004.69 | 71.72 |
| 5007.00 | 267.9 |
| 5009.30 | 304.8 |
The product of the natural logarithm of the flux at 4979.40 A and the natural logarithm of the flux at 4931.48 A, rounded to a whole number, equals 29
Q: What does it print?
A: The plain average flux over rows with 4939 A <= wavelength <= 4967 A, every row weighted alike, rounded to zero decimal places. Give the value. 190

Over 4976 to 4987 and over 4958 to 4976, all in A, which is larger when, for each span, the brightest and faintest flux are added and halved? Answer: 336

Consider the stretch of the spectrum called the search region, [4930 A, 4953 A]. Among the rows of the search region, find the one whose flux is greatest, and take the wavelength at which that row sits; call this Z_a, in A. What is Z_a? 4951.96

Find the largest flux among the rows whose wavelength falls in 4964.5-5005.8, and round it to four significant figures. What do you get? 367.6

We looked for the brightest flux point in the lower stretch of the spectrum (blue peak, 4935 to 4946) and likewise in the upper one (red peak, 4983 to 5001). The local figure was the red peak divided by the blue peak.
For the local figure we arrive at 2.10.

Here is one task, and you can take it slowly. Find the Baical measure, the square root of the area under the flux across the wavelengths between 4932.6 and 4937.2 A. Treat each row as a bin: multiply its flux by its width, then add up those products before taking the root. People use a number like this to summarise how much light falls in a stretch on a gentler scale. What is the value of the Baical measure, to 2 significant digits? 27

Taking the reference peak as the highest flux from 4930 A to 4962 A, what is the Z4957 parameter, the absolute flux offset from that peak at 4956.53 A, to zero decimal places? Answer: 19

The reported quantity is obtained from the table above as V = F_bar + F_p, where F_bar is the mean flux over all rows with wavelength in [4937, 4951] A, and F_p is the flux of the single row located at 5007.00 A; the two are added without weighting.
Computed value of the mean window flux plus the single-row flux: 436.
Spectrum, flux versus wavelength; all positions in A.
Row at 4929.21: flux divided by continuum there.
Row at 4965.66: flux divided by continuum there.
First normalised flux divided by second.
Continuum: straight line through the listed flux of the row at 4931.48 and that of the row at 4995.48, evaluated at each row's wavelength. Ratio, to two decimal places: 0.32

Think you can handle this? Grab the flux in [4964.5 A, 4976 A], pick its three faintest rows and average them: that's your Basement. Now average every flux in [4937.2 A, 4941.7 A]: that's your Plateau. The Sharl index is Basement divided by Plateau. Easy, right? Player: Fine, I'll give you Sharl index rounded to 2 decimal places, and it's 1.52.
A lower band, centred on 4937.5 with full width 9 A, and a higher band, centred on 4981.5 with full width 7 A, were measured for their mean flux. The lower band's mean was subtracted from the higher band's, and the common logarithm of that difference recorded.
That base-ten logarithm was 2.3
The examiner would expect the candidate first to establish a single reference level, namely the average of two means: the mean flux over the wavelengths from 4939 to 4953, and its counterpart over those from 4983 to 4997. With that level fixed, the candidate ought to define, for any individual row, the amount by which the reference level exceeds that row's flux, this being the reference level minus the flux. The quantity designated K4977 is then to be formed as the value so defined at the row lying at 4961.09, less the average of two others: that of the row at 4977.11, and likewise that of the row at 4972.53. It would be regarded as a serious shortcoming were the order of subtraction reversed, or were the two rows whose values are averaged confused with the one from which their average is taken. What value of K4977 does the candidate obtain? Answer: 82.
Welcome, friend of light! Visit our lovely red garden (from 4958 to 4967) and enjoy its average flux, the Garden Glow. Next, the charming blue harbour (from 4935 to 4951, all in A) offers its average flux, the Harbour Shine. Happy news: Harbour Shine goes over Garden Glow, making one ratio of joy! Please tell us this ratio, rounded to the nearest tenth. 0.8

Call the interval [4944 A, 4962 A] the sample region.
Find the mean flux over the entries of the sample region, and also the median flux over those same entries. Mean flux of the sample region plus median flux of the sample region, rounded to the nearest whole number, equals 368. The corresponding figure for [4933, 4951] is 336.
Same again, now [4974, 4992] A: 603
